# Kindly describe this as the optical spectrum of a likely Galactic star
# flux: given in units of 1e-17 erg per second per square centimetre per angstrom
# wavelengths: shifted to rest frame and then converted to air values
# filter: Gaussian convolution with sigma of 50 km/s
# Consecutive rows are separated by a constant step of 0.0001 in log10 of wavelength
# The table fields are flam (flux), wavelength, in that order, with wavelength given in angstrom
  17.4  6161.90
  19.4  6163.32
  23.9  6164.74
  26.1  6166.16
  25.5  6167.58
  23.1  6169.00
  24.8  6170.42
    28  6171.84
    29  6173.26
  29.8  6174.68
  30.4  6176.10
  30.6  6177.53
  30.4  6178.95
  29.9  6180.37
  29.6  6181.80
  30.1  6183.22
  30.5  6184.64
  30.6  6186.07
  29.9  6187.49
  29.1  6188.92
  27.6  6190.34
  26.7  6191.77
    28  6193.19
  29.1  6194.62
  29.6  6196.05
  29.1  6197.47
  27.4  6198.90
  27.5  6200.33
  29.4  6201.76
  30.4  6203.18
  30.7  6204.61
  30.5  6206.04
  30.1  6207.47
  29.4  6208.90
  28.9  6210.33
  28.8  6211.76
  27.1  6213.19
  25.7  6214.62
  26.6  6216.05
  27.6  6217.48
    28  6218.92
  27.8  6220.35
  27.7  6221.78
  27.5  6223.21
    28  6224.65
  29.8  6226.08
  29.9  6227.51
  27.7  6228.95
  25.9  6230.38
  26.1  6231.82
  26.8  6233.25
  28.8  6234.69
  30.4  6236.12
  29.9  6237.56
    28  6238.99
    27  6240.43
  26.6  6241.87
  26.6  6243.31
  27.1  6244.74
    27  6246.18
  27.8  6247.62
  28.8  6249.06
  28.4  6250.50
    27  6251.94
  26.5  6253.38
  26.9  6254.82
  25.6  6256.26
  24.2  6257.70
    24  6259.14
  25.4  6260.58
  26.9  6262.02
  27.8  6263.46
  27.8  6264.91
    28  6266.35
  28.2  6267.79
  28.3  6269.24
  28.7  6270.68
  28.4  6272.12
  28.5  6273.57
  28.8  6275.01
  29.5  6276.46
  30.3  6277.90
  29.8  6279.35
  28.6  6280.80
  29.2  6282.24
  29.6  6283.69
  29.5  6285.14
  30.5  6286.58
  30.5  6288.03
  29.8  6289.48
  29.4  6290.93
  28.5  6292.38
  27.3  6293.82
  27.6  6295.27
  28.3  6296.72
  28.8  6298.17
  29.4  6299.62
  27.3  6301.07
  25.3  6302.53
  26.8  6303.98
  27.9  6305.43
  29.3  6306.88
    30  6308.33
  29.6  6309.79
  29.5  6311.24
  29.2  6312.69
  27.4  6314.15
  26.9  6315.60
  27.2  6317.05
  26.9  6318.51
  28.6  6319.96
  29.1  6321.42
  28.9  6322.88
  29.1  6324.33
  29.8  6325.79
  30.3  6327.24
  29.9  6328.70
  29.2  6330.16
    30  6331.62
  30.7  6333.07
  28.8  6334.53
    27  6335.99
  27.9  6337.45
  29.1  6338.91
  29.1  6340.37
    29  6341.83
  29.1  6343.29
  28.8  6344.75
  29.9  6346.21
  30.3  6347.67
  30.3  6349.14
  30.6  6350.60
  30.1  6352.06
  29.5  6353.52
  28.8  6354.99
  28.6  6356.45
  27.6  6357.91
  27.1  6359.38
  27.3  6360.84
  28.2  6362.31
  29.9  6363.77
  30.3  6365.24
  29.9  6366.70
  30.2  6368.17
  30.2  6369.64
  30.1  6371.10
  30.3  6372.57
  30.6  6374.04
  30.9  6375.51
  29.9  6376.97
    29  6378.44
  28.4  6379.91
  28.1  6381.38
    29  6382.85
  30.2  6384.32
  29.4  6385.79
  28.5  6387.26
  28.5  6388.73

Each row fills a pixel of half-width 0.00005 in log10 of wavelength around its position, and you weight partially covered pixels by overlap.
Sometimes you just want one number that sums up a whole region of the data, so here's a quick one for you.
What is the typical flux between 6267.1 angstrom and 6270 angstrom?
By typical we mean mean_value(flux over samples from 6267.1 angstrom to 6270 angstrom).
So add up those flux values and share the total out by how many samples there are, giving 28.2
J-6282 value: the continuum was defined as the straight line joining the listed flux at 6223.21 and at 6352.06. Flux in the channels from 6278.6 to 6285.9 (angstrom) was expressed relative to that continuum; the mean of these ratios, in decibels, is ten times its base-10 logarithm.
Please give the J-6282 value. 0.10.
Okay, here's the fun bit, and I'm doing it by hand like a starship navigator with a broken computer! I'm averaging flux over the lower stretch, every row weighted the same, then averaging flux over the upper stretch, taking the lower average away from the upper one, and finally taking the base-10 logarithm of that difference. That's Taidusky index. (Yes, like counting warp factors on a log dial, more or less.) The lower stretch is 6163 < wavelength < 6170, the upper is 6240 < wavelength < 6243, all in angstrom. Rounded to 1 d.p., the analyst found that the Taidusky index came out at 0.5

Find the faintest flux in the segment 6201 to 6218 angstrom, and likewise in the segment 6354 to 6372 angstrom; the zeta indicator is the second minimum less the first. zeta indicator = 1.4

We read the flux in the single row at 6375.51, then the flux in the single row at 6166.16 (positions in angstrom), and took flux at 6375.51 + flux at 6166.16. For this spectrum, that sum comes 57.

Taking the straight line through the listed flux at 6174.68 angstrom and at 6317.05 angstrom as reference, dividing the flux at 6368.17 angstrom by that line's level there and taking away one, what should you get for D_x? 0.15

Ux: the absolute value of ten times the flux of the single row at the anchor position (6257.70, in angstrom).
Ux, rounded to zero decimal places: 242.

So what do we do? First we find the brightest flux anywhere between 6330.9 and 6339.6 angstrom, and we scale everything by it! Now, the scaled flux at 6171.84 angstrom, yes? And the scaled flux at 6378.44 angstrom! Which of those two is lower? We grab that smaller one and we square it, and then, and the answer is 0.83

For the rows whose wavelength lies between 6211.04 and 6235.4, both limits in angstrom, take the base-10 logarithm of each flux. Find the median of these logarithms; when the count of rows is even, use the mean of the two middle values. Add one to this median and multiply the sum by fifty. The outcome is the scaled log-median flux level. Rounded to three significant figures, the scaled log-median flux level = 122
